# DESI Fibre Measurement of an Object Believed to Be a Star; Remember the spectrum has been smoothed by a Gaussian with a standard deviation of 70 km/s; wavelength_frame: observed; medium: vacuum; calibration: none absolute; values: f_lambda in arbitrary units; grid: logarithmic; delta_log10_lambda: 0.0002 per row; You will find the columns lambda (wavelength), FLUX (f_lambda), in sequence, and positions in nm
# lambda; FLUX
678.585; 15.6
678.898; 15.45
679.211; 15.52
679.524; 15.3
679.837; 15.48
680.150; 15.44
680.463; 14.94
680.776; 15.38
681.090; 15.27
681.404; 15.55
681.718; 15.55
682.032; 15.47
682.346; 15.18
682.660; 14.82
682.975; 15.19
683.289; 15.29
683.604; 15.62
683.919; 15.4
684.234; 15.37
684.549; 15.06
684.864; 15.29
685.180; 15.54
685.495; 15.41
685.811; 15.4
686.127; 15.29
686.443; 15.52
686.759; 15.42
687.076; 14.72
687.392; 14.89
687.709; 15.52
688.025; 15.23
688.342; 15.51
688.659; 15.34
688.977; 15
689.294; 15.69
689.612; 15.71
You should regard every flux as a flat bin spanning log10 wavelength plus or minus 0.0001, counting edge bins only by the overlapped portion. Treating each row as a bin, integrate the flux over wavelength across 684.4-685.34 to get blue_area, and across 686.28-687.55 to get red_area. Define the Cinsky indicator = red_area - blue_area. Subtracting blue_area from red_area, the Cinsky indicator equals 5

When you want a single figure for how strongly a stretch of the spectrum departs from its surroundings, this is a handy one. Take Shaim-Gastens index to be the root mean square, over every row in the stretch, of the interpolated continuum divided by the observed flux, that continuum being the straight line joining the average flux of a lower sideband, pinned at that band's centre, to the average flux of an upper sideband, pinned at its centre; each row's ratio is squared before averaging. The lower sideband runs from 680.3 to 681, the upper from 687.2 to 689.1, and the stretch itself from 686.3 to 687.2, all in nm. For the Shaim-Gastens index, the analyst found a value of 1.00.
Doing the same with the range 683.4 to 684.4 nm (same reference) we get 0.98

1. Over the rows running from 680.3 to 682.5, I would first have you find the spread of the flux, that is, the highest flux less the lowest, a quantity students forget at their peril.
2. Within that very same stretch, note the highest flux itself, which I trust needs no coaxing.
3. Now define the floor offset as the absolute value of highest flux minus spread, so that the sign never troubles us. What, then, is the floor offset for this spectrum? 14.94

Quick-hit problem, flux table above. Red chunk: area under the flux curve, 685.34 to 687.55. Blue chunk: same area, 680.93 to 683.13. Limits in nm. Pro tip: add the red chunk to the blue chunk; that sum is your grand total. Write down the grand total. 67.3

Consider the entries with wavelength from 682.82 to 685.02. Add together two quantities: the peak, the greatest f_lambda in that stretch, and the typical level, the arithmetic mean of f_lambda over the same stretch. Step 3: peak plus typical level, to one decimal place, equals 30.9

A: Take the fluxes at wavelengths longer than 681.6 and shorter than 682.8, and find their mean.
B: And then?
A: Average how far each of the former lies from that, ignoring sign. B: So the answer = 0.255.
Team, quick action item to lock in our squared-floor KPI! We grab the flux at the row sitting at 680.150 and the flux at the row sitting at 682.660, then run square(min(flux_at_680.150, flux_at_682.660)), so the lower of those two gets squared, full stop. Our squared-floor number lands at 220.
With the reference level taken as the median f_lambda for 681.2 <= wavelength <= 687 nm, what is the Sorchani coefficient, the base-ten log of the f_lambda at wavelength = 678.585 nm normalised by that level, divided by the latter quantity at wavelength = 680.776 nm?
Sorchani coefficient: -10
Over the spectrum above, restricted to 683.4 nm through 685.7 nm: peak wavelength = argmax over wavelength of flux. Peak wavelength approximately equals 683.604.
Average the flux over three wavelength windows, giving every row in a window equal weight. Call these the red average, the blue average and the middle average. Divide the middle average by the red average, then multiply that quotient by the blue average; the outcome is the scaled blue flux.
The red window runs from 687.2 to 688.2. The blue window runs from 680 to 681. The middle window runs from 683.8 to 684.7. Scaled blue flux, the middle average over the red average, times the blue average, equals 15.3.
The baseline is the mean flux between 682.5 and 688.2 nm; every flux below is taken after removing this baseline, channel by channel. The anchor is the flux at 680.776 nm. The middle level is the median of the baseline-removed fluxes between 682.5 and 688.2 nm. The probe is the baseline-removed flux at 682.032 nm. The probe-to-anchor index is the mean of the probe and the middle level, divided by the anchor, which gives 1.2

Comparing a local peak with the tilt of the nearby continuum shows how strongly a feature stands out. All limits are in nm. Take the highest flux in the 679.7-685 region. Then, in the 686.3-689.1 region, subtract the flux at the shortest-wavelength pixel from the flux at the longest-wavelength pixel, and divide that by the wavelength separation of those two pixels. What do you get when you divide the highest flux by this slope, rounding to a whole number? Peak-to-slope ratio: -76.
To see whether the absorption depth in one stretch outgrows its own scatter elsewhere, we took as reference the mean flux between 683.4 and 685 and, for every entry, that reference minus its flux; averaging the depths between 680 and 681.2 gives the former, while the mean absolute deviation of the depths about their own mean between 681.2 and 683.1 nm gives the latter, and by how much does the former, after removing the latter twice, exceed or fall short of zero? -0.37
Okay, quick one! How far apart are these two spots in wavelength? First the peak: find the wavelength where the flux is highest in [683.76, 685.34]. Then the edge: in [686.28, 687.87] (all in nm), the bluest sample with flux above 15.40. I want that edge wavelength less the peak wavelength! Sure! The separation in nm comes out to 1.26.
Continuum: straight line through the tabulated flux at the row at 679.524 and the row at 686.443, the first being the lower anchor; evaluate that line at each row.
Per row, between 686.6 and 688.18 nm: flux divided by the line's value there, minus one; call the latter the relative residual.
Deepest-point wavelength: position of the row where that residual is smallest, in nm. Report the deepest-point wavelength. 687.076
